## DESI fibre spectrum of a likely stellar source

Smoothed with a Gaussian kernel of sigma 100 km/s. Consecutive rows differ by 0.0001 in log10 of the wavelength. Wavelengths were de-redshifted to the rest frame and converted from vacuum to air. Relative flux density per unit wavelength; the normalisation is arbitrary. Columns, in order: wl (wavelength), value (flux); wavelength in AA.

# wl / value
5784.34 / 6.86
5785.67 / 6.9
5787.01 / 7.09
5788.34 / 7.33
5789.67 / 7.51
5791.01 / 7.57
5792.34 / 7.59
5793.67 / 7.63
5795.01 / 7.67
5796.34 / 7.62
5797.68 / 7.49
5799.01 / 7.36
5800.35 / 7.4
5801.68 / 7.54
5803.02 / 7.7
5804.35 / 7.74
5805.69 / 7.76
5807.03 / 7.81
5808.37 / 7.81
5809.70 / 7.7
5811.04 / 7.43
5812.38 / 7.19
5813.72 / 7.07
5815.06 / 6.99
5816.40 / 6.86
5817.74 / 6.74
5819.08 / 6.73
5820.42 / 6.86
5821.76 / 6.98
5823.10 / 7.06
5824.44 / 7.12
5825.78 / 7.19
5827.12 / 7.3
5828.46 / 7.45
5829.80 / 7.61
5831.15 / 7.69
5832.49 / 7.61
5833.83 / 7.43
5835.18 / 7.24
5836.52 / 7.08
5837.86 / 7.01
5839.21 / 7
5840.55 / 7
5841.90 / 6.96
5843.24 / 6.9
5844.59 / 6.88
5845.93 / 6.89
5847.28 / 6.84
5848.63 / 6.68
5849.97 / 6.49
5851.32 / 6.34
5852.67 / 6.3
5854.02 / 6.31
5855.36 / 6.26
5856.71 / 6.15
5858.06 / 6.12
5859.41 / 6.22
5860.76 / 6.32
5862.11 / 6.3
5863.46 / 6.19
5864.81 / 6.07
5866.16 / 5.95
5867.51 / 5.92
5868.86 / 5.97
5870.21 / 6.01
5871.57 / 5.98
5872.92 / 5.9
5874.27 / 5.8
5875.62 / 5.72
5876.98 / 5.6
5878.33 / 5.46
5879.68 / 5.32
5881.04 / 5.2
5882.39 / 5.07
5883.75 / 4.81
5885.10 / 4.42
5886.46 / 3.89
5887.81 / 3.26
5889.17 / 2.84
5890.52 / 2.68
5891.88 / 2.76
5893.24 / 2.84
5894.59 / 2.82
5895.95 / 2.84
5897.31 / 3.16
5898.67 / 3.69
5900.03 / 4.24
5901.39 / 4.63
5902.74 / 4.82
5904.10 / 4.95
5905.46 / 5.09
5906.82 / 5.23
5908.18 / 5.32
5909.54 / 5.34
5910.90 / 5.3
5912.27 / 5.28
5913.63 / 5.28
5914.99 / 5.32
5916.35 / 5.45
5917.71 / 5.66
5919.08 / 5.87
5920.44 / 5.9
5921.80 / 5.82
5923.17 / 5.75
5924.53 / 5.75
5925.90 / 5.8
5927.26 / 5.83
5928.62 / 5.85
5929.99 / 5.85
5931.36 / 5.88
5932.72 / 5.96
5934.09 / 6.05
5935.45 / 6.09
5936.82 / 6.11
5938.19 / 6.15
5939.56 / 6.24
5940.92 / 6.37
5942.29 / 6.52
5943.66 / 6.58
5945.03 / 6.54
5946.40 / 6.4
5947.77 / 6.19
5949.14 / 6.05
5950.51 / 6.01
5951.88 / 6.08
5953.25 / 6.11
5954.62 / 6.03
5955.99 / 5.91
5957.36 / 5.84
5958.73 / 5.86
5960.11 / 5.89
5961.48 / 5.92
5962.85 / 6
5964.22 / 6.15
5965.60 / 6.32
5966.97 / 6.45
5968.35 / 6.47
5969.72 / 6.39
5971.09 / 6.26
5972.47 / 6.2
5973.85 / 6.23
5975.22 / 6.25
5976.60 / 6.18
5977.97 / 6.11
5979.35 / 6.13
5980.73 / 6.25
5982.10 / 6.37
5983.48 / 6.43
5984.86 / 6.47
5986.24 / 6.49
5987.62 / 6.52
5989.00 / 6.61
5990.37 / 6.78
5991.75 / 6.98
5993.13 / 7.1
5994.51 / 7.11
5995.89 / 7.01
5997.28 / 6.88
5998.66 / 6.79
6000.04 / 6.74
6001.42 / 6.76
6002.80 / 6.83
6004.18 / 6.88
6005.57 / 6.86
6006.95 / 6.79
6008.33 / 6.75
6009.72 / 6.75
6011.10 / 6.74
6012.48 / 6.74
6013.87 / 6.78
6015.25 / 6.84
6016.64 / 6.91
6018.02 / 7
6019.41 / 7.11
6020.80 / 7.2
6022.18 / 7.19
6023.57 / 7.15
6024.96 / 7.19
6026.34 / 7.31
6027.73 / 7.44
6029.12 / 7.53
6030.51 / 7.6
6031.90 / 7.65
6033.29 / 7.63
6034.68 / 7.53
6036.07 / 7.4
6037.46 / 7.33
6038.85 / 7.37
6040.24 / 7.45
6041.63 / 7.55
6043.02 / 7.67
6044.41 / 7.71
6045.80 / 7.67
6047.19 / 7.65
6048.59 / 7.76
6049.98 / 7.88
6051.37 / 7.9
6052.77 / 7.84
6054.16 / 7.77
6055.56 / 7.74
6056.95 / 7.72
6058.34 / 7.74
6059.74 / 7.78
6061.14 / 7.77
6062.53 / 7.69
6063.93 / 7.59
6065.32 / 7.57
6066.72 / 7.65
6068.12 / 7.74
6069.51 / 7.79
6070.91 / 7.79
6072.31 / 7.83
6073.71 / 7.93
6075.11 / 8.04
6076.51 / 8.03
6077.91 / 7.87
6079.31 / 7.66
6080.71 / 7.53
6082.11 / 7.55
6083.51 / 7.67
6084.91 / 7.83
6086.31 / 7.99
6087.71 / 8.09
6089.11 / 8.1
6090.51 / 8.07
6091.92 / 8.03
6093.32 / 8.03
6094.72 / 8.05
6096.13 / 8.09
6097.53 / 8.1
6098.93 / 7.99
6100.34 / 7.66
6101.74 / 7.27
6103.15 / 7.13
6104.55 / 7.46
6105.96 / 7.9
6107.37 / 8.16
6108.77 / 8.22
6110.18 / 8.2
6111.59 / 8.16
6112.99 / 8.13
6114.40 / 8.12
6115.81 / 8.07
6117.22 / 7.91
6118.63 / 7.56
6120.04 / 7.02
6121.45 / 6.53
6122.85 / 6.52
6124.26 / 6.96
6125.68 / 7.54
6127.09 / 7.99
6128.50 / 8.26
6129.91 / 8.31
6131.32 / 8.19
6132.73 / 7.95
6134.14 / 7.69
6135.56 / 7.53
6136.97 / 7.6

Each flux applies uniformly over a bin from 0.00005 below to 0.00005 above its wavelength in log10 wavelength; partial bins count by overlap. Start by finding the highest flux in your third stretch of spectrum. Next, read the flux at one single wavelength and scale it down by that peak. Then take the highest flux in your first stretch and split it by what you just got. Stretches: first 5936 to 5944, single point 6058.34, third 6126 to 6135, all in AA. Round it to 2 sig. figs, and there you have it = 7.1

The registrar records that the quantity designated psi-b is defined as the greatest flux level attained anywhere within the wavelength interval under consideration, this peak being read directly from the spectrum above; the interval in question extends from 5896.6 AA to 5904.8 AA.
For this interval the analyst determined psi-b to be 4.95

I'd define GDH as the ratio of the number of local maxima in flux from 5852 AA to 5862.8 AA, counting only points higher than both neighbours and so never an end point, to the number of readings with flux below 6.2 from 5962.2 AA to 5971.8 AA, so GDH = 1.00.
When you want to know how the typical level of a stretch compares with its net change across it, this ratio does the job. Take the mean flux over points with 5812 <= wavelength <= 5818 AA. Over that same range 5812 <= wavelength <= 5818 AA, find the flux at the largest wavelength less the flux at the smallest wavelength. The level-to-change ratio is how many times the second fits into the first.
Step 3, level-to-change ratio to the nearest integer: -15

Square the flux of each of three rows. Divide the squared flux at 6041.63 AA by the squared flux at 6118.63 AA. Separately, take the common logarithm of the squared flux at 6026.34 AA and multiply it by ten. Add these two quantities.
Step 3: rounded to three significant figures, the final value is 18.3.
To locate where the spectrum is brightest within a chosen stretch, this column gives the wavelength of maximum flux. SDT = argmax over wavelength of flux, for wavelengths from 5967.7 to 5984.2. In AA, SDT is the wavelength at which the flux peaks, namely 5968.35 AA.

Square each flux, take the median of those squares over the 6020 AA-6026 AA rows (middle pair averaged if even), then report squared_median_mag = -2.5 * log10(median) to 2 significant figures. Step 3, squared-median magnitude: -4.3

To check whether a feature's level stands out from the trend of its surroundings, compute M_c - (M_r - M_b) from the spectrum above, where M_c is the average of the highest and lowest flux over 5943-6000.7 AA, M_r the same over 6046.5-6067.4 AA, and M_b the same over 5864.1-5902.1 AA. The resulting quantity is 3.1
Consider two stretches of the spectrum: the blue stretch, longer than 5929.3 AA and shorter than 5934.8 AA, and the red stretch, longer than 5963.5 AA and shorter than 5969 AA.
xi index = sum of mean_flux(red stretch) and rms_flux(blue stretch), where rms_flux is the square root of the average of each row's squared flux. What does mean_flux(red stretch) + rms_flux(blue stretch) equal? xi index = 12.3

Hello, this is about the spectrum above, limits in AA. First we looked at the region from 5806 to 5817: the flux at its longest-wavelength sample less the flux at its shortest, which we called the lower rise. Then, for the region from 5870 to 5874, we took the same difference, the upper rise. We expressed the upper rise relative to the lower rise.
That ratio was 0.12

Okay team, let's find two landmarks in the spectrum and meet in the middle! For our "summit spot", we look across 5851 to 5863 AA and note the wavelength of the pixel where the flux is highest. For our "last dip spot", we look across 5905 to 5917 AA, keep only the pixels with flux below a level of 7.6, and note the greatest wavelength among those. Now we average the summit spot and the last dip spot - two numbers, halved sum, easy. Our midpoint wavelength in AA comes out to 5883.8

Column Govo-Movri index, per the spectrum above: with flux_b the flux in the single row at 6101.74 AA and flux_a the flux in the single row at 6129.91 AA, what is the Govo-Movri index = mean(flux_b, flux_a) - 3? 4.8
